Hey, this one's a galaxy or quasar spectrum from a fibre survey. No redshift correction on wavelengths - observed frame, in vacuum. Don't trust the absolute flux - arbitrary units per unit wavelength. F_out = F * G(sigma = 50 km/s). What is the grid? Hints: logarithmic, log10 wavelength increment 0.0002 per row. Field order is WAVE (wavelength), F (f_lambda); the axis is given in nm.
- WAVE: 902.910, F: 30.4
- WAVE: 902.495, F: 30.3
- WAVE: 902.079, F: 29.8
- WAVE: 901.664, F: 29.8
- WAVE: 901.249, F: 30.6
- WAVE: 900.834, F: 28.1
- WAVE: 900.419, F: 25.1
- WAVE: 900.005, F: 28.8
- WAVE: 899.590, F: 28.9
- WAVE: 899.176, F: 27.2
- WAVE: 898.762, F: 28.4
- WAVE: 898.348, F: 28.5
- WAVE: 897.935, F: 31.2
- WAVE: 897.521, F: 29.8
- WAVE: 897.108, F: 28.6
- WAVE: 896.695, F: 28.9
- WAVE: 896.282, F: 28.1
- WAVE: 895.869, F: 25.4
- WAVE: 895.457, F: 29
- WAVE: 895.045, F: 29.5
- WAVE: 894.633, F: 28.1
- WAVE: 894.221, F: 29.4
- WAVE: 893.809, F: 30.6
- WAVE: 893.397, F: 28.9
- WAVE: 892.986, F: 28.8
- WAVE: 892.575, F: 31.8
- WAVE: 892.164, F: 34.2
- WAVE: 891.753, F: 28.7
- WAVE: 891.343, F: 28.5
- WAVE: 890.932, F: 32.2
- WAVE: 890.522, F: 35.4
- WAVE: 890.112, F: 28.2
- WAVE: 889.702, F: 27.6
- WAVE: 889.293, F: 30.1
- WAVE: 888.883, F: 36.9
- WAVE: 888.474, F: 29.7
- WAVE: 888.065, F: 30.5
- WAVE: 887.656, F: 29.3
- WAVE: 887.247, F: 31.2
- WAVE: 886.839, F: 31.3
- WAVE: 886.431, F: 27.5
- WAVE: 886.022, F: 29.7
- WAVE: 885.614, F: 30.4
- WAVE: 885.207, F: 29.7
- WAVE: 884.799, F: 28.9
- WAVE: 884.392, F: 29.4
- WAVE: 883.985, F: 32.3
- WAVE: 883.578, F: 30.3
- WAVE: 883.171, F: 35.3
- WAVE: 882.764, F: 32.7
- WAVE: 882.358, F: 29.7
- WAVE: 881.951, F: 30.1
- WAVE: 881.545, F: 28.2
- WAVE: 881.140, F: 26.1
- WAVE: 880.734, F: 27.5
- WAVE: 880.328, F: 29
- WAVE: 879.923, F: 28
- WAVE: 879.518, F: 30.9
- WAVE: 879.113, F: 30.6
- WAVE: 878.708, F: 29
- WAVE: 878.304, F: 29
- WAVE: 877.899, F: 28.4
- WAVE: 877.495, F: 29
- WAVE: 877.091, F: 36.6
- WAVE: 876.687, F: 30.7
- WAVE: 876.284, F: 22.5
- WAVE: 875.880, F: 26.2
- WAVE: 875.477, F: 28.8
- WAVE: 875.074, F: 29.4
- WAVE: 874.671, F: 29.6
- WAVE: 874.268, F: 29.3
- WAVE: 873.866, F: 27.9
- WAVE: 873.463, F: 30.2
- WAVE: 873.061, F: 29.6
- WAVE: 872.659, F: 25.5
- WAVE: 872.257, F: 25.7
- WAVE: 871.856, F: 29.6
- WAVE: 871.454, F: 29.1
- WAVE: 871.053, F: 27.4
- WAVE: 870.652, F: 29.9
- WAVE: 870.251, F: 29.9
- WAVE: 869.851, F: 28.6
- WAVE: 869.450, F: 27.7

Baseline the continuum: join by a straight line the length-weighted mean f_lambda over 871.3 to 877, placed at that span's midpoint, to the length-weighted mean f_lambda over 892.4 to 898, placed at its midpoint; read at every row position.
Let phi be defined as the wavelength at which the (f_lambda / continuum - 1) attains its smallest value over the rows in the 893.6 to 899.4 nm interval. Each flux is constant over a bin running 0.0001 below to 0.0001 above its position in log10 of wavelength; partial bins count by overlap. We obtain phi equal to 895.869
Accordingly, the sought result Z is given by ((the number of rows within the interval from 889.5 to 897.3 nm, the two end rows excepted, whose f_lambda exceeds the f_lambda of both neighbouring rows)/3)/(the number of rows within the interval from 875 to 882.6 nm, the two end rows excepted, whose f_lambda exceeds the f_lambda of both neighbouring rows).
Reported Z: 0.42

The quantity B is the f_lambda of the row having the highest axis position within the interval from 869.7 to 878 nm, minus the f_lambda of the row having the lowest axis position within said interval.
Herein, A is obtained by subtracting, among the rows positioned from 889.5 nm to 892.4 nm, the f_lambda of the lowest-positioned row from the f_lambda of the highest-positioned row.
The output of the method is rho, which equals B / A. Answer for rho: -0.03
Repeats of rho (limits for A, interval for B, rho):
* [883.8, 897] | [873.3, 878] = 0.53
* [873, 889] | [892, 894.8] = -0.84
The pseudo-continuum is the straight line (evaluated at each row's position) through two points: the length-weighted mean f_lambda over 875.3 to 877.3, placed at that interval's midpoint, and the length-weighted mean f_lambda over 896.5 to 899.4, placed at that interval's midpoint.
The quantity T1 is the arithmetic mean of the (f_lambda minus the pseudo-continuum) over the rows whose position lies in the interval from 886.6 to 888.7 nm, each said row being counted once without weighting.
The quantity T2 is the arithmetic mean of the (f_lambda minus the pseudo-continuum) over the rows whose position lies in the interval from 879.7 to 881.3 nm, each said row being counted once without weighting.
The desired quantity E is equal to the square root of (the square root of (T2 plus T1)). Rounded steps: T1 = 1.4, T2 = -1.3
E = 0.60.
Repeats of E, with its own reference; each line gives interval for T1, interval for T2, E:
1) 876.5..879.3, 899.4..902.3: 1.07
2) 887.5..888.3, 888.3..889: 1.52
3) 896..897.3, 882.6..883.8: 1.36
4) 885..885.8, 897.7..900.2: 1.00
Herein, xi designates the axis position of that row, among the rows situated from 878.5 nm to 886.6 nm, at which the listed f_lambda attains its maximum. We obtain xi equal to 883.171 nm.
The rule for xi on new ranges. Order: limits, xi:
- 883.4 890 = 888.883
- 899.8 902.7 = 901.249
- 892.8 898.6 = 897.935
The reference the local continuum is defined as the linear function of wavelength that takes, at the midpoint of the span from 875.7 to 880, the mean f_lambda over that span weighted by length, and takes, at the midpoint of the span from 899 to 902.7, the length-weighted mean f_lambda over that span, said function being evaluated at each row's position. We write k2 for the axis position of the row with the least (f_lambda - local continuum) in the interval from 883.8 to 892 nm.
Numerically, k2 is 886.431 nm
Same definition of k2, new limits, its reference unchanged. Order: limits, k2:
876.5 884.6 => 881.140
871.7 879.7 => 876.284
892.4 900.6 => 900.419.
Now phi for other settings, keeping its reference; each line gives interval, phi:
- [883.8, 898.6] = 895.869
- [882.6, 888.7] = 886.431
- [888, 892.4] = 889.702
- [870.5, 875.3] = 872.659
